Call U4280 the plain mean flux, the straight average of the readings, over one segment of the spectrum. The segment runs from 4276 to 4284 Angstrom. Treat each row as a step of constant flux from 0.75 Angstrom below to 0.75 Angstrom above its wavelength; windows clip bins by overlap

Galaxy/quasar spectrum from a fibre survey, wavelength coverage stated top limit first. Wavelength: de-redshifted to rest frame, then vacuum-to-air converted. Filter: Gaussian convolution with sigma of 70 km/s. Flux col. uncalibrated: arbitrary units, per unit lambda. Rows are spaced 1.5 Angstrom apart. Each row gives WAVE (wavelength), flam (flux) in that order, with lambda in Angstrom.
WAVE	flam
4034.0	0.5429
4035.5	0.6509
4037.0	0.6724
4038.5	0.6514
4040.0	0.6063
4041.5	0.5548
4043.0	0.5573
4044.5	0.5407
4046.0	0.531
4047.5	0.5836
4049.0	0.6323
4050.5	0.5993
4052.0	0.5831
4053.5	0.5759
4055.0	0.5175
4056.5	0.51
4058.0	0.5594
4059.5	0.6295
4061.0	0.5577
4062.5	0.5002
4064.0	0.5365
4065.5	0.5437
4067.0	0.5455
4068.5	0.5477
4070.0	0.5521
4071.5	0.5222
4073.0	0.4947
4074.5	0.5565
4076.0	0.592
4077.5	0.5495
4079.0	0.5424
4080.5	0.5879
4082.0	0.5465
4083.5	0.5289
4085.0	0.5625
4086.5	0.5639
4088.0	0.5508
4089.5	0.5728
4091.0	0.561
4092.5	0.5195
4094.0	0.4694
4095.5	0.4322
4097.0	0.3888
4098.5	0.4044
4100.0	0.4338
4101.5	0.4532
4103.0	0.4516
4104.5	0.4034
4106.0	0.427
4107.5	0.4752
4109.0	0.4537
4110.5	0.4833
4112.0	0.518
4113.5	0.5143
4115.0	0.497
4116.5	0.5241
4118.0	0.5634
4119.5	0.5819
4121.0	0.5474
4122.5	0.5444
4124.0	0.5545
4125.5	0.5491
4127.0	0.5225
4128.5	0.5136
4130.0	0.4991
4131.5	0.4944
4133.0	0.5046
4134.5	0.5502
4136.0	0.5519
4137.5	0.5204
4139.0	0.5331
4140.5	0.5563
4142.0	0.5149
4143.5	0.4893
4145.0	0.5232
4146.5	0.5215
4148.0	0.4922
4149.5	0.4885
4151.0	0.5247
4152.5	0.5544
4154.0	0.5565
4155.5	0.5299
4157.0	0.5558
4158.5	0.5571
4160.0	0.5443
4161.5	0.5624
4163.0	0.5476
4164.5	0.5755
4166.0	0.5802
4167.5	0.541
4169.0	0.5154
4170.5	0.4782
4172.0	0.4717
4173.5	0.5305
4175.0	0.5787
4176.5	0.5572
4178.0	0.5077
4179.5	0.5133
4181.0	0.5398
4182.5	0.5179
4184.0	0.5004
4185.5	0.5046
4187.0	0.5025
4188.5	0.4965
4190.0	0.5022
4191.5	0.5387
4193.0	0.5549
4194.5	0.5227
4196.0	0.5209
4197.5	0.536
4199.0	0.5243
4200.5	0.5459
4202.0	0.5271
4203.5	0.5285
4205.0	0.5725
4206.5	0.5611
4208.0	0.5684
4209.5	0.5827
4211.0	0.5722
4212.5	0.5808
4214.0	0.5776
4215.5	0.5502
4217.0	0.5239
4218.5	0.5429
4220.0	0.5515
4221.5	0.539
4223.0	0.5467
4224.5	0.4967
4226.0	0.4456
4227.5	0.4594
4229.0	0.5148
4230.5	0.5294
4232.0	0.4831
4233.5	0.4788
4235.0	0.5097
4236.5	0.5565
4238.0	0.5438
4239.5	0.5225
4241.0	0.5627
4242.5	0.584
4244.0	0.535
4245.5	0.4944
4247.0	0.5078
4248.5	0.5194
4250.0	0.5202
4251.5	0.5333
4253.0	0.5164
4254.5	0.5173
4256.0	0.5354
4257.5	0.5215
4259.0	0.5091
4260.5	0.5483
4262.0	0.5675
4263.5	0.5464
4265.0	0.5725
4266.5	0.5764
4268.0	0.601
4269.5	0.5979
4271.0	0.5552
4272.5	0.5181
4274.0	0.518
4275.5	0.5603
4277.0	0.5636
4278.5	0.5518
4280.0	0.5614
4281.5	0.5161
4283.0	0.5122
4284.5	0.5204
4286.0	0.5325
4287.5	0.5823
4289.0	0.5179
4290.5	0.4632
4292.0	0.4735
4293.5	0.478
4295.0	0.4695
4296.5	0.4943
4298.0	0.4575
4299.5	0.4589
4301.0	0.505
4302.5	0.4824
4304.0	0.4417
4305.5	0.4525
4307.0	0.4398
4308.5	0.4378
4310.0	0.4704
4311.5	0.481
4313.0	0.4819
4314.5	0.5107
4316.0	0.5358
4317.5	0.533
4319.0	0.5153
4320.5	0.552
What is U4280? 0.541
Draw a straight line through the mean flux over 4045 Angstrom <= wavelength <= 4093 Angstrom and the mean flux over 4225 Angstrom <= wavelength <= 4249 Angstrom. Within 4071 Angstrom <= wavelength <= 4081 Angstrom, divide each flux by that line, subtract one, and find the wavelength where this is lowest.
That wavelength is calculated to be 4073.0 Angstrom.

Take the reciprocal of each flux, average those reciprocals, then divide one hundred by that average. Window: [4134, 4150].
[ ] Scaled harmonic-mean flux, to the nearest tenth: 52.1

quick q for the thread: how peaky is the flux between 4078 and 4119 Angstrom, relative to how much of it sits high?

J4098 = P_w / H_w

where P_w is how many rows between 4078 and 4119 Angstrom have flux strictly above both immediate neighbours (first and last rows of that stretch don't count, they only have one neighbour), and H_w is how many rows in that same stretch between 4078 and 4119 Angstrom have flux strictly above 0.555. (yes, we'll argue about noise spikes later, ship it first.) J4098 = 1.0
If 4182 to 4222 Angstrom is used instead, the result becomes 1.1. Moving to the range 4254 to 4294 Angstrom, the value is 0.6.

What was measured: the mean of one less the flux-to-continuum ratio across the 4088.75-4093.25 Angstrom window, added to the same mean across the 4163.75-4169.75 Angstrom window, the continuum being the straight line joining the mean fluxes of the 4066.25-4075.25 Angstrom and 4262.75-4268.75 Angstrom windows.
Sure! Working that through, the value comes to -0.02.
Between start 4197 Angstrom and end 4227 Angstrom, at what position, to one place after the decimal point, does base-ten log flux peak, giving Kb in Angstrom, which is 4209.5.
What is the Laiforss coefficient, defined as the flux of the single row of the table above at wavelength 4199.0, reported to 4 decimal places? 0.5243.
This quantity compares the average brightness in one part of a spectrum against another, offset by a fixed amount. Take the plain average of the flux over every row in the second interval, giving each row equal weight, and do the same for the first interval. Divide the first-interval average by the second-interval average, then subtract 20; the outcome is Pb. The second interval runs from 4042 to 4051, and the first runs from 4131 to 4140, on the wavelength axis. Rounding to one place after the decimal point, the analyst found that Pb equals -19.1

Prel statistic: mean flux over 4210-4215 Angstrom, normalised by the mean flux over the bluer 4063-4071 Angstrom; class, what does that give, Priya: 1.06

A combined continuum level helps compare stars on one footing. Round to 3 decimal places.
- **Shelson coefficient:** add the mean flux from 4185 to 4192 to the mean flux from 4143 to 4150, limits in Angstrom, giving 1.012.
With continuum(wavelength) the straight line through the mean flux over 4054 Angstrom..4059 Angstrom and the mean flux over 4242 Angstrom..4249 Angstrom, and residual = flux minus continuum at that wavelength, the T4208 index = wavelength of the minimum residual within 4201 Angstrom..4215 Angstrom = 4202.0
